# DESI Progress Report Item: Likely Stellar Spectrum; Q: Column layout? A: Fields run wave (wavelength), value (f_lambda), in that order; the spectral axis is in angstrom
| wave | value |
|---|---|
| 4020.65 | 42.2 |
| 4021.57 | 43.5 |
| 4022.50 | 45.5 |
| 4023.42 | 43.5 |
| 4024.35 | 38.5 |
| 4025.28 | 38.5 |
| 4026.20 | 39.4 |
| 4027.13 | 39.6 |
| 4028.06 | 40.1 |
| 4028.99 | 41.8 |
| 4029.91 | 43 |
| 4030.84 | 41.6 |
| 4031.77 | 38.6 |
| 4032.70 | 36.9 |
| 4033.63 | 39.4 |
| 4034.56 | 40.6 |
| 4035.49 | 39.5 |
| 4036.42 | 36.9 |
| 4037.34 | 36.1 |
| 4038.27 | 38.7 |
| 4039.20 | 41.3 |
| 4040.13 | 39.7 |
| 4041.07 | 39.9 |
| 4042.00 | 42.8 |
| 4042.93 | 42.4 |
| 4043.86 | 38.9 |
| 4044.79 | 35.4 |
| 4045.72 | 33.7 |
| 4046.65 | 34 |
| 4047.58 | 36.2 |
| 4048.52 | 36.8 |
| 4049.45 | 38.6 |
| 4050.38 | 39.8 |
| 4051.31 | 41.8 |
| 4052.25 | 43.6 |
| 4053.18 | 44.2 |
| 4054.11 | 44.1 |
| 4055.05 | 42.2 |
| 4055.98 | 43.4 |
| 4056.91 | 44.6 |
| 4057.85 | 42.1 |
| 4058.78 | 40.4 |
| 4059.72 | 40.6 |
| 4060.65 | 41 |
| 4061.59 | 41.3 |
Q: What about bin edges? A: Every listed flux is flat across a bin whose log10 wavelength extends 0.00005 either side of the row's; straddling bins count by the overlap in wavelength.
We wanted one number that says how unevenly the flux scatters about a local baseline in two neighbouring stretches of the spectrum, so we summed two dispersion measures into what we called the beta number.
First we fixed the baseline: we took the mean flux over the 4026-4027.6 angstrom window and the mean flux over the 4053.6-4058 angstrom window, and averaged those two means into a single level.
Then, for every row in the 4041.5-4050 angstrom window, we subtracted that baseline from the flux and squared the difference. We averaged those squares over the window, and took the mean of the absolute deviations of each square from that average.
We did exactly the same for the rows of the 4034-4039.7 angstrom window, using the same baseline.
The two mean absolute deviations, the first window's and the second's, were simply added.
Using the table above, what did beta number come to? 27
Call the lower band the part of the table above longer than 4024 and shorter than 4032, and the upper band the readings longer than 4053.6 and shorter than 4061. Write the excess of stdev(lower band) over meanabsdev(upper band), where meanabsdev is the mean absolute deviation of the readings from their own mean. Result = 0.3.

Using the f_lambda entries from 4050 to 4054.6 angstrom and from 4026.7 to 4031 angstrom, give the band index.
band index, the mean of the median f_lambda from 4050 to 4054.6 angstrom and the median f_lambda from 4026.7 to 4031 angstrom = 42.6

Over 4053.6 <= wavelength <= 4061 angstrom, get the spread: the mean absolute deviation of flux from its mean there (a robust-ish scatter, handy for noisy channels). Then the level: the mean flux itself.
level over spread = 33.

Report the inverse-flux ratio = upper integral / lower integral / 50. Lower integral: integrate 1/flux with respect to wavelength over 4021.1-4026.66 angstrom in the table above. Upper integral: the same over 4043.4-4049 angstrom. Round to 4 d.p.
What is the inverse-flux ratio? 0.0232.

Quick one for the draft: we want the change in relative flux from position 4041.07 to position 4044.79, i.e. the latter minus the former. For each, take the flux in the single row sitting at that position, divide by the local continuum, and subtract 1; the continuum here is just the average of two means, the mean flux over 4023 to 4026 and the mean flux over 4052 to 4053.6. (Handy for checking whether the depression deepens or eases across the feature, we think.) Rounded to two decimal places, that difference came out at -0.11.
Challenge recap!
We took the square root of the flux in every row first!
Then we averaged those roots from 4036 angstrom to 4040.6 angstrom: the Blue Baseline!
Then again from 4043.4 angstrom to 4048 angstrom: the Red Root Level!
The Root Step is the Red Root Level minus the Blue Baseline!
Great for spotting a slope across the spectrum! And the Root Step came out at -0.24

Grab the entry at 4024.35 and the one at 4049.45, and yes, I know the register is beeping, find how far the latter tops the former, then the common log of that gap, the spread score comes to -1.0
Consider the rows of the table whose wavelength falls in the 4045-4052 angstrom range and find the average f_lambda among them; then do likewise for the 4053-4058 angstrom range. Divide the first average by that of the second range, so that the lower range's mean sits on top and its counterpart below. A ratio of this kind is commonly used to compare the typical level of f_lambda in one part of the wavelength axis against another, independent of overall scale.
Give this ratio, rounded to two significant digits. 0.86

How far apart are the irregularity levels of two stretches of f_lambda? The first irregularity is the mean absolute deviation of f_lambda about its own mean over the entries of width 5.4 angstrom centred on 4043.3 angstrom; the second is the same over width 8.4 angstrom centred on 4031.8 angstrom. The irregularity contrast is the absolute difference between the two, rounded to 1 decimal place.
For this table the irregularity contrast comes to 1.5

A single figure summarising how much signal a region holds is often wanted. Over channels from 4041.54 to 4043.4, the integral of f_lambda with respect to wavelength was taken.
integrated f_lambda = 79.3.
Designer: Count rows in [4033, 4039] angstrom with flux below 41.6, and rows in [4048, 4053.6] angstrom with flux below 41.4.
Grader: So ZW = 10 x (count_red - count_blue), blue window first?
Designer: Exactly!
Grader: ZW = -30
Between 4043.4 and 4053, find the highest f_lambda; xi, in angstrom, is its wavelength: 4052.25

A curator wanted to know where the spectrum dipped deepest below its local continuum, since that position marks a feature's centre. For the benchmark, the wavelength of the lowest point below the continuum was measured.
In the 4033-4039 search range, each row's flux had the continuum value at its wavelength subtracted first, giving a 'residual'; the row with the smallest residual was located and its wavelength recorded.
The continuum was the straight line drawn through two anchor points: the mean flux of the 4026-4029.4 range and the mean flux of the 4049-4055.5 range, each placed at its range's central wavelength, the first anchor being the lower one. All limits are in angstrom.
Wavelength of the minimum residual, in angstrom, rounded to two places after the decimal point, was 4037.34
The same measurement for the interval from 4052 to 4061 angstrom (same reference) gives 4058.78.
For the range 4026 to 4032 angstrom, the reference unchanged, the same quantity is 4031.77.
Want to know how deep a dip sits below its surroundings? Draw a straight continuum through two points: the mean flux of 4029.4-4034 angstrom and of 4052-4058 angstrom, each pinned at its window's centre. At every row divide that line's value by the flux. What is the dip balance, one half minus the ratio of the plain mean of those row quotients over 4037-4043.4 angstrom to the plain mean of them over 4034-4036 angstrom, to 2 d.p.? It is -0.52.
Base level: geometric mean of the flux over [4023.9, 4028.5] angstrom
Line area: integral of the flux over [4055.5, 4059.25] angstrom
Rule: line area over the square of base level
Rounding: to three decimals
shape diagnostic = 0.104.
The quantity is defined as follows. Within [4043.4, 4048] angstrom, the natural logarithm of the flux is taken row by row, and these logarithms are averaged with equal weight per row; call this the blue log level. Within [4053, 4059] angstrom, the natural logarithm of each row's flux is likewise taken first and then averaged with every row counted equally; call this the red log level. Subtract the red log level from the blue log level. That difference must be -0.19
